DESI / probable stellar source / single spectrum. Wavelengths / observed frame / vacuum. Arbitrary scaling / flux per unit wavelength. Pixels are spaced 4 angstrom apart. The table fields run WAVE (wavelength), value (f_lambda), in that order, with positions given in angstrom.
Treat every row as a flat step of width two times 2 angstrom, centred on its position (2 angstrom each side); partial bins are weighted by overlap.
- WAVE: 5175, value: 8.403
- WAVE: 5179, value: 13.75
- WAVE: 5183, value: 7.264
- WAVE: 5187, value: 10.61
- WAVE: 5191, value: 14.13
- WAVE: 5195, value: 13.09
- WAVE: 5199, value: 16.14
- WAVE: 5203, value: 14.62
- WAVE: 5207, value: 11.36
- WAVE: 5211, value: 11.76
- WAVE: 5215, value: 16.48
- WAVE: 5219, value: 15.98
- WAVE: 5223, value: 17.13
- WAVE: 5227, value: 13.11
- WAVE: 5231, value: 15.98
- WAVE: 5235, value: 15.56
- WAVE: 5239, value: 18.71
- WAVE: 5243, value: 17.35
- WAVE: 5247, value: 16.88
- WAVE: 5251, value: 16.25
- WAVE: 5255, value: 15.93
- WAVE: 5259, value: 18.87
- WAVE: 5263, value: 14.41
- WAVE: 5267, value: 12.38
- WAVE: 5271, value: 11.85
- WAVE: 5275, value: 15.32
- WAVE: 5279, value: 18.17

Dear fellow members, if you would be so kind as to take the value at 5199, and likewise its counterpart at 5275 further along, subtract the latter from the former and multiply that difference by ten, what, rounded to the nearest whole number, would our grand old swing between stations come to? 8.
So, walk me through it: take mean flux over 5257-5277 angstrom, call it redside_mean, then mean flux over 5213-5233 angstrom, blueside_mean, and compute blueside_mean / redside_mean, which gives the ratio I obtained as 1.080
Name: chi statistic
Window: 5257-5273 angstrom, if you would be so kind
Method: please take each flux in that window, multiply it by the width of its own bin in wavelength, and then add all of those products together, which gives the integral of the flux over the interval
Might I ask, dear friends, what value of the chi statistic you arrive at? 230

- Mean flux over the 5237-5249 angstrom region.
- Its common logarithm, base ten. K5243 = 1.25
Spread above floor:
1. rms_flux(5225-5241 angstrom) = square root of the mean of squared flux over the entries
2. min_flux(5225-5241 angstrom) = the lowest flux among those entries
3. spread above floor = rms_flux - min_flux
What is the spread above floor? 2.9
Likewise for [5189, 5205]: 1.4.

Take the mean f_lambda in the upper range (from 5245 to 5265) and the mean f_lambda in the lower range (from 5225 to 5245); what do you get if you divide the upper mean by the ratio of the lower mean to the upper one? 17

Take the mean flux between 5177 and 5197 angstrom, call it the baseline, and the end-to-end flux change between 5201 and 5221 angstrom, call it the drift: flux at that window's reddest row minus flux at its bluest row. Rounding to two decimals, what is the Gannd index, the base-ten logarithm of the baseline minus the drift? 1.02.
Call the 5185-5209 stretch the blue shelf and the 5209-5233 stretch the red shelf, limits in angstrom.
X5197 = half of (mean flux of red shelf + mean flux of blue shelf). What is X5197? 14.2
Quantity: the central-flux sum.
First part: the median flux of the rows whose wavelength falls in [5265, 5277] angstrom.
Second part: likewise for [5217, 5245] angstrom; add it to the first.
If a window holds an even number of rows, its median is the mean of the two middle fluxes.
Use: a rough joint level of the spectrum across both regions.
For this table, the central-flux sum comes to 28.4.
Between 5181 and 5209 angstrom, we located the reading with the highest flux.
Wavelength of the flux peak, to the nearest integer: 5199 angstrom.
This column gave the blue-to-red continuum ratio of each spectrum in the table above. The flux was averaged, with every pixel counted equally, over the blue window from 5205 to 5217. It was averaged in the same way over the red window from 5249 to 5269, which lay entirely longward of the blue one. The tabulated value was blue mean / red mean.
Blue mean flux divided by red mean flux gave 0.85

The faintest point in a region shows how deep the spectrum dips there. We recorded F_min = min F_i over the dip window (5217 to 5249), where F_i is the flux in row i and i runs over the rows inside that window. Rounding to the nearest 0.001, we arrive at 13.110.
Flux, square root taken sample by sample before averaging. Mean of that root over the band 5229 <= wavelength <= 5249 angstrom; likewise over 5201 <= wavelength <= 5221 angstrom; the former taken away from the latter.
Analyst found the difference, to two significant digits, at -0.37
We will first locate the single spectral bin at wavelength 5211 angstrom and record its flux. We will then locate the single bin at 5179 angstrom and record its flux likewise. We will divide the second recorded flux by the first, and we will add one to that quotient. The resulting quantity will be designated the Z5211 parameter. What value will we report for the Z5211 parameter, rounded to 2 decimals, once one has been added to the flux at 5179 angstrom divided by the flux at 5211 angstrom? 2.17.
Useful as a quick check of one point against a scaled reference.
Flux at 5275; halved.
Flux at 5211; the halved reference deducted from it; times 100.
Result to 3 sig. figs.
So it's 410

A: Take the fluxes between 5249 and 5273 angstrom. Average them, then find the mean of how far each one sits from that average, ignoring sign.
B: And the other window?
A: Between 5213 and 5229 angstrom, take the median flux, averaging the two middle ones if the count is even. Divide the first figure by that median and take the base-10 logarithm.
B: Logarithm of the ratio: -0.89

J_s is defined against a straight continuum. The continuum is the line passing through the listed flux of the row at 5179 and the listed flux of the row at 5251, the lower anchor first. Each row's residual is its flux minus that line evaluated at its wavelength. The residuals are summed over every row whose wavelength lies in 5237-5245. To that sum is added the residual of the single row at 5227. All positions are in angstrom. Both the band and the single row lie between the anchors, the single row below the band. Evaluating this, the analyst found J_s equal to 1.9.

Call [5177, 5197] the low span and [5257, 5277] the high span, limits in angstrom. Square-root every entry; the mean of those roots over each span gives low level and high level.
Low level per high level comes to 0.90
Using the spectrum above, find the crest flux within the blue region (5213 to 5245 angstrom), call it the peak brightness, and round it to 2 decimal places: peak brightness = 18.71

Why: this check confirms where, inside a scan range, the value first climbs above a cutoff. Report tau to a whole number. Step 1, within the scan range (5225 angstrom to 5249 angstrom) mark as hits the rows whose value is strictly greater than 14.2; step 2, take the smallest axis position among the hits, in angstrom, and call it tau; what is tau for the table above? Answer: 5231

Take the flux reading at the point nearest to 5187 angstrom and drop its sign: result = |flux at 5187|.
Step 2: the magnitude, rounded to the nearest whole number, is 11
